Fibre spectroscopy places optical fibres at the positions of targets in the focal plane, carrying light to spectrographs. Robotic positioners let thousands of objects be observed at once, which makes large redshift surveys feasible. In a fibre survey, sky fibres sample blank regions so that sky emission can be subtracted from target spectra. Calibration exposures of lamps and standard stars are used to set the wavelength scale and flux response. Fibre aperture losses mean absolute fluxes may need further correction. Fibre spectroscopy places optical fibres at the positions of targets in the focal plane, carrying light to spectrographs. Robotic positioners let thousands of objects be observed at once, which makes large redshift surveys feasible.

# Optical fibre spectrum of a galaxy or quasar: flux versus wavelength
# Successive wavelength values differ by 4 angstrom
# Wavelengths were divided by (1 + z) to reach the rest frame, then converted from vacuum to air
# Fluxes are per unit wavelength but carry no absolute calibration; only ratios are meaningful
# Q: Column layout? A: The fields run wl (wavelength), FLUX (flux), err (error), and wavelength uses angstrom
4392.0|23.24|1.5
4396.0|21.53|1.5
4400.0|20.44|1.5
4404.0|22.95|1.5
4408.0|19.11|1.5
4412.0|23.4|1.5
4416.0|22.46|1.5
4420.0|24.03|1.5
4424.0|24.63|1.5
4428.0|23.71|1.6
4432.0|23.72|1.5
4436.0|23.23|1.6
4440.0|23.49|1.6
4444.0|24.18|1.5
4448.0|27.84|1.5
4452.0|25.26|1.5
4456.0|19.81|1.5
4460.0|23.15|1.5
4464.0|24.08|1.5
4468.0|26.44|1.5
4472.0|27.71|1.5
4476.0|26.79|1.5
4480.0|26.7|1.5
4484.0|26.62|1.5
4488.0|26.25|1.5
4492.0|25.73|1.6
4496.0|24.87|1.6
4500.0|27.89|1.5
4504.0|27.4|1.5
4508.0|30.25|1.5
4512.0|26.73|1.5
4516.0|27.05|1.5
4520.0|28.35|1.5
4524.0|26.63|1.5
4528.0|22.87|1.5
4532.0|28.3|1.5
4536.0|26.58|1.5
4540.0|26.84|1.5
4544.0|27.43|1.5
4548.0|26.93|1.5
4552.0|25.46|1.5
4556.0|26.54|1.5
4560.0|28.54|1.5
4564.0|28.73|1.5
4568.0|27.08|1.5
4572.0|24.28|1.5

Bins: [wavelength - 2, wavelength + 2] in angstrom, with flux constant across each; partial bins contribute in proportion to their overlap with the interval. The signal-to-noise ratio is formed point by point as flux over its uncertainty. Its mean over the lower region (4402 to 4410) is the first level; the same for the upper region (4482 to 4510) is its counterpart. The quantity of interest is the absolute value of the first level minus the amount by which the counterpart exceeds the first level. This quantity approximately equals 10.3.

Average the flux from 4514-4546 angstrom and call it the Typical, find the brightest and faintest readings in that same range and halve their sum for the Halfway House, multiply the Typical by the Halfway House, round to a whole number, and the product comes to 685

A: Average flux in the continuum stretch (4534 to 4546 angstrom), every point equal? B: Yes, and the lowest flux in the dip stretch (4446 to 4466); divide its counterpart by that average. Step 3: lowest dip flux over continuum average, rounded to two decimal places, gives 0.74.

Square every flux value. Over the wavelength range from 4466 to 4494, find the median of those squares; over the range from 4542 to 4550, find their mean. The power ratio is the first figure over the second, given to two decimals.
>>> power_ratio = 0.96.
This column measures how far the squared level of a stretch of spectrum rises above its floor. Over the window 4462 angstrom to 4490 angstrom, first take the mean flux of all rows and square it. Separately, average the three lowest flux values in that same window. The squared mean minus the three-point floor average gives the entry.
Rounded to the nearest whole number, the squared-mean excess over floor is 670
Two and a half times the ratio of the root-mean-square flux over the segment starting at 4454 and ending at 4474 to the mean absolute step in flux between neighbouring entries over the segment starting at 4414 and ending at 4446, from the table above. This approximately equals 94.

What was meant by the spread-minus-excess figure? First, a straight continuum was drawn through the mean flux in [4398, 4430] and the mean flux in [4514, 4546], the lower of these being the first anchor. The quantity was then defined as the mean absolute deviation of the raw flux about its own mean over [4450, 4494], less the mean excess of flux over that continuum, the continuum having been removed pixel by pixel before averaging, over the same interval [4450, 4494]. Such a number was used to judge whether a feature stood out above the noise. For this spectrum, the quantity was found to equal 1.0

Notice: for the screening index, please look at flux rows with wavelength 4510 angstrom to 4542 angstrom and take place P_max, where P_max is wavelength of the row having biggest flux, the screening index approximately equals 4520.0 angstrom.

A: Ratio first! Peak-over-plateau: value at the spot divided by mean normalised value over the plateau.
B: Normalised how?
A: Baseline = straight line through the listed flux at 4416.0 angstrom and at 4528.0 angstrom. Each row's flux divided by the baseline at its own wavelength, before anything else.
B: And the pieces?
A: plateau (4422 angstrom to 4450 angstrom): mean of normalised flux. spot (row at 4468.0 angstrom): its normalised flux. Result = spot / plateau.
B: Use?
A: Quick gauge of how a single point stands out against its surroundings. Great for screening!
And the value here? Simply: 1.08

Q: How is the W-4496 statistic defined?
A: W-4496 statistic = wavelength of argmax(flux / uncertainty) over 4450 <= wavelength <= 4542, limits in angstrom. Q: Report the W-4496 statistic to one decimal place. 4508.0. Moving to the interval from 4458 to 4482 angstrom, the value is 4472.0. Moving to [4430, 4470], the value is 4448.0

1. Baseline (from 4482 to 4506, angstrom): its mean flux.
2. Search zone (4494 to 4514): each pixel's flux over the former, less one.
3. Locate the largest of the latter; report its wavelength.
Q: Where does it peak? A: 4508.0 angstrom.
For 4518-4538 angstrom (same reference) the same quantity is 4520.0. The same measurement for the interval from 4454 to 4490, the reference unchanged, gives 4472.0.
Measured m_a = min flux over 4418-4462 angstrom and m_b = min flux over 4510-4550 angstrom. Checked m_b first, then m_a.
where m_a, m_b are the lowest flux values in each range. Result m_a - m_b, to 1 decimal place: -3.1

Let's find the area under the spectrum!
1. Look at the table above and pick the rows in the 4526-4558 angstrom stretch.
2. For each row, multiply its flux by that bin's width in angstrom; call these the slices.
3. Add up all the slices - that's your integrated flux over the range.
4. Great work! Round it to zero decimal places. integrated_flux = 844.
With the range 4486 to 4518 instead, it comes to 865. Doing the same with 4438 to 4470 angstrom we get 777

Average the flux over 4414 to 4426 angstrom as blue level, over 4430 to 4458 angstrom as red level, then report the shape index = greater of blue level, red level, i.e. 23.9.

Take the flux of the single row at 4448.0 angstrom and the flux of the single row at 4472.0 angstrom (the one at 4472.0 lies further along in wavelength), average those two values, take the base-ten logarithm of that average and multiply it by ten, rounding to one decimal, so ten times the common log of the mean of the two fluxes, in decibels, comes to 14.4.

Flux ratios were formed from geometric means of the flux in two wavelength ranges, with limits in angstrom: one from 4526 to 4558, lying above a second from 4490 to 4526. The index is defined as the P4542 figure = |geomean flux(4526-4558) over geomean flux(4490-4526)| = 0.97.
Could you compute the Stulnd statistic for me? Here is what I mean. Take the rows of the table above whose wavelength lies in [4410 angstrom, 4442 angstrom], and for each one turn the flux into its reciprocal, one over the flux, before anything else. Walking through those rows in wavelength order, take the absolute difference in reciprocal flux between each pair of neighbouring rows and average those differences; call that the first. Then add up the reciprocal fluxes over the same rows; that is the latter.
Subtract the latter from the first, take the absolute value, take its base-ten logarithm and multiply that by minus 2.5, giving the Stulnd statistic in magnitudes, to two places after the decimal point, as 1.18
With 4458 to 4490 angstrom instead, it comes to 1.28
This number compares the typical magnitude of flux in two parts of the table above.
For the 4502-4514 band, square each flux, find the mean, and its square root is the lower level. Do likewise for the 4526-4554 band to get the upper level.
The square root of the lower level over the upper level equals 1.03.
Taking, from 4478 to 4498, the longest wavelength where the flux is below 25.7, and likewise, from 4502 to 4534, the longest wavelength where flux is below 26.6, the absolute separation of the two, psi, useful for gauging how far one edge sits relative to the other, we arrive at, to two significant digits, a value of 32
